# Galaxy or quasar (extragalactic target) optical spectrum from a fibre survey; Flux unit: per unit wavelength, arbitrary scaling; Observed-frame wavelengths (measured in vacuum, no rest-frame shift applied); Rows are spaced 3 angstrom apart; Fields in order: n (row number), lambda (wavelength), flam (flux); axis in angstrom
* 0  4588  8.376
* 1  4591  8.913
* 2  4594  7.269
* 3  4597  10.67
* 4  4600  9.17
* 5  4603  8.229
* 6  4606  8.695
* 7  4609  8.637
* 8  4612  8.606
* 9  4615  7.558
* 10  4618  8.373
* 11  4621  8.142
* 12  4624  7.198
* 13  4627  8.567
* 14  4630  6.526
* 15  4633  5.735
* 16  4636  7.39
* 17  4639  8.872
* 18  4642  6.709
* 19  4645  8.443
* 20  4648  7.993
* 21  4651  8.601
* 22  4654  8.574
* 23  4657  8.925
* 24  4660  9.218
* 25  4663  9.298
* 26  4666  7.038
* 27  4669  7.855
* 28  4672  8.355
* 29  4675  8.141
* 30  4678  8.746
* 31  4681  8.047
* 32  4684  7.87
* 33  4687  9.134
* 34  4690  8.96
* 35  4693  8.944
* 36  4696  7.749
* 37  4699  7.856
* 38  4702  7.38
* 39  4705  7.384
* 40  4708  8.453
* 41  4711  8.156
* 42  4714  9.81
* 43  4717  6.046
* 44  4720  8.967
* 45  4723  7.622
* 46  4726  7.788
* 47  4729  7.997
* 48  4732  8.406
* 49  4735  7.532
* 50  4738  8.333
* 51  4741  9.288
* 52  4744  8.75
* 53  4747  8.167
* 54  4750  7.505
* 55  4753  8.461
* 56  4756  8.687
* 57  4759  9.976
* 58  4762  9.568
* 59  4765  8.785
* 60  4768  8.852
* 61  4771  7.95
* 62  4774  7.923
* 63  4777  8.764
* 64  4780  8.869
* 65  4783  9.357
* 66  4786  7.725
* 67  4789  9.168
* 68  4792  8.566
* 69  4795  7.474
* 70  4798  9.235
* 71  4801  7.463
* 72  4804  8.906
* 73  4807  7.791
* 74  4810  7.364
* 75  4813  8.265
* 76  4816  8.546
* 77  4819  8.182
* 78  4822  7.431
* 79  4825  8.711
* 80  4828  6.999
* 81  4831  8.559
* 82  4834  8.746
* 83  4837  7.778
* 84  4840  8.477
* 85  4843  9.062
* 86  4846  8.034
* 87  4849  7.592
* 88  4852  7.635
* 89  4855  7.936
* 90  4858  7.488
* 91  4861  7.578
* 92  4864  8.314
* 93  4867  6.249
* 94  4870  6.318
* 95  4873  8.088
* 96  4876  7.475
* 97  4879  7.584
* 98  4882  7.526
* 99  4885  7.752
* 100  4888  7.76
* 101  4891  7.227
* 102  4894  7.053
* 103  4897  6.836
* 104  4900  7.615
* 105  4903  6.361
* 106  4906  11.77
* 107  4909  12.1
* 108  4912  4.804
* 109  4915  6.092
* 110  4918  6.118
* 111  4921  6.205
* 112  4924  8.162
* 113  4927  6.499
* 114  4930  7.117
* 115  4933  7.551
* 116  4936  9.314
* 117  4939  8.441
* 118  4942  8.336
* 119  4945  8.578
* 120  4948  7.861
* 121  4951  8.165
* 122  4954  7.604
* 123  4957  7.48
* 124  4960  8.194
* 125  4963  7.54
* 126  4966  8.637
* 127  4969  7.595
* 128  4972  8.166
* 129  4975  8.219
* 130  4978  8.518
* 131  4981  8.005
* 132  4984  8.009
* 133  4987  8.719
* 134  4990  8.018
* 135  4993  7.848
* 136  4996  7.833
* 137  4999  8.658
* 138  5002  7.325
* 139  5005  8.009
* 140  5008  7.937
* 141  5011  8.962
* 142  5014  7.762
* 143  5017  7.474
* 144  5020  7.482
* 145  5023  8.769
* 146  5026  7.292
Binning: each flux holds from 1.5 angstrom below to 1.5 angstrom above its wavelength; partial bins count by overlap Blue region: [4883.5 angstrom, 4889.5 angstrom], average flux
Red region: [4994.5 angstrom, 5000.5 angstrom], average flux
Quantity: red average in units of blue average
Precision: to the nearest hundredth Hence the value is 1.06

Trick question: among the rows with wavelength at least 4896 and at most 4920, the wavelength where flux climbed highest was 4909 angstrom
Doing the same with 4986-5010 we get 4987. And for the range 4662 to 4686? 4663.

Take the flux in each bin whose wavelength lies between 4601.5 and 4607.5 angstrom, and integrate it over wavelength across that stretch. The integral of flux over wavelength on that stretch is 51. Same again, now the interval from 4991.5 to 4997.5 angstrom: 47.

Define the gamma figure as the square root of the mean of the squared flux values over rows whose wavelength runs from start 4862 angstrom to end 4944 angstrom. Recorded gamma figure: 7.7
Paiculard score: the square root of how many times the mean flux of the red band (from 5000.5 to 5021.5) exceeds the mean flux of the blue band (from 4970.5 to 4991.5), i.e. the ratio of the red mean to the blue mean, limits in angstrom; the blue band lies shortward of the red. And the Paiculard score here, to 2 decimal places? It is 0.98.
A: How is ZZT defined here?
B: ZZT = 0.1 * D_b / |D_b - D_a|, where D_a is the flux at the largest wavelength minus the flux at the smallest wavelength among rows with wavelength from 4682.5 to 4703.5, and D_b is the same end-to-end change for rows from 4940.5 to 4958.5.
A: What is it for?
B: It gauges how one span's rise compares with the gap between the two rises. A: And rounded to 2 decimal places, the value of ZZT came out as -0.23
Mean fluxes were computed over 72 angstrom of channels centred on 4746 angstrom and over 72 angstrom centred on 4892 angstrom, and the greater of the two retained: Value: 8.43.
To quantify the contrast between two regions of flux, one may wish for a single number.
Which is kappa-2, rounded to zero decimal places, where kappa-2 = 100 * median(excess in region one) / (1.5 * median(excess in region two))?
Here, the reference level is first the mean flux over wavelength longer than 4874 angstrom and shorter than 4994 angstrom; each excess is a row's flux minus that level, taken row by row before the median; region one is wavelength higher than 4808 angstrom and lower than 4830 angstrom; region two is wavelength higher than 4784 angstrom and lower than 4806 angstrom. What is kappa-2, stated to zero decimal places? 32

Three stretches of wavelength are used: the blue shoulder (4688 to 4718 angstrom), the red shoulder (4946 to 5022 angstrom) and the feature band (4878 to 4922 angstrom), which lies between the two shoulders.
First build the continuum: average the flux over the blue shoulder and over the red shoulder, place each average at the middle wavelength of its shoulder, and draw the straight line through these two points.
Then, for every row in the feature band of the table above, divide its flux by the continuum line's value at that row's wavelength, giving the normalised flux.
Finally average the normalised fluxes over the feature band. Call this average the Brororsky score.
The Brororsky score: 0.94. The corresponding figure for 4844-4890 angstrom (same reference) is 0.94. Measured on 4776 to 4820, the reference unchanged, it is 1.04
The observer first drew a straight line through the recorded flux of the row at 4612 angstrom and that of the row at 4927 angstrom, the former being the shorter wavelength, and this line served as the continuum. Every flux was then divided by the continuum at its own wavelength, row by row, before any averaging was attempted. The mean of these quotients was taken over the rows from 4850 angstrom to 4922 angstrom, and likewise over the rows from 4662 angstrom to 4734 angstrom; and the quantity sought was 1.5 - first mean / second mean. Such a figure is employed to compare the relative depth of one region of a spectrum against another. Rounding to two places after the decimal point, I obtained 0.41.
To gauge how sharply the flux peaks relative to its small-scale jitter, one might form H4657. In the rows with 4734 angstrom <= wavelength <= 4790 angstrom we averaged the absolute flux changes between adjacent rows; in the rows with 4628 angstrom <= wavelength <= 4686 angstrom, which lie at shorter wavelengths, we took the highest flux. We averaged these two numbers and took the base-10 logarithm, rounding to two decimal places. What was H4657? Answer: 0.70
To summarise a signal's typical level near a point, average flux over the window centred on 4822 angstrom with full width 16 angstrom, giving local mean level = 8.0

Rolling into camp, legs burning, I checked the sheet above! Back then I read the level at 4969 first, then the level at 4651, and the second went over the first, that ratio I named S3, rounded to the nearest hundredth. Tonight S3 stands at 1.13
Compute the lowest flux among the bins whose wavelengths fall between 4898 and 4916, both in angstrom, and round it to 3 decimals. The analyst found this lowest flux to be 4.804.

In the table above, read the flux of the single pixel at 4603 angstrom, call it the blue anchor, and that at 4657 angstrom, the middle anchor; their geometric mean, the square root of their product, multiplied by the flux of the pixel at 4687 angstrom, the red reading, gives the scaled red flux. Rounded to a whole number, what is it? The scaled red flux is 78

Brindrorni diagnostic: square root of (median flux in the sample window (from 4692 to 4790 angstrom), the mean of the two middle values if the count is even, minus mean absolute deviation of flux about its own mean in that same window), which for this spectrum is 2.78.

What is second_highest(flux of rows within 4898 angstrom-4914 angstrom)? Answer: 11.77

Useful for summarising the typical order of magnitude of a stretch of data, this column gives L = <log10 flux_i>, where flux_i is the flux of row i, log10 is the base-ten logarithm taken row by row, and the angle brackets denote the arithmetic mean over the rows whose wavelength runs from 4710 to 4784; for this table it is 0.925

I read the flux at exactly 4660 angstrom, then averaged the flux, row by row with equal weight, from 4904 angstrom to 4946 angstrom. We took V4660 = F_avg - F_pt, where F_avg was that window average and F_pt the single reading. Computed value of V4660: -1.3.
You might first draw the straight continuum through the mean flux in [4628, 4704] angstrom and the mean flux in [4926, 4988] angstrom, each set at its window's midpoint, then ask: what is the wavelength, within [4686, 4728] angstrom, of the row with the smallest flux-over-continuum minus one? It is 4717 angstrom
